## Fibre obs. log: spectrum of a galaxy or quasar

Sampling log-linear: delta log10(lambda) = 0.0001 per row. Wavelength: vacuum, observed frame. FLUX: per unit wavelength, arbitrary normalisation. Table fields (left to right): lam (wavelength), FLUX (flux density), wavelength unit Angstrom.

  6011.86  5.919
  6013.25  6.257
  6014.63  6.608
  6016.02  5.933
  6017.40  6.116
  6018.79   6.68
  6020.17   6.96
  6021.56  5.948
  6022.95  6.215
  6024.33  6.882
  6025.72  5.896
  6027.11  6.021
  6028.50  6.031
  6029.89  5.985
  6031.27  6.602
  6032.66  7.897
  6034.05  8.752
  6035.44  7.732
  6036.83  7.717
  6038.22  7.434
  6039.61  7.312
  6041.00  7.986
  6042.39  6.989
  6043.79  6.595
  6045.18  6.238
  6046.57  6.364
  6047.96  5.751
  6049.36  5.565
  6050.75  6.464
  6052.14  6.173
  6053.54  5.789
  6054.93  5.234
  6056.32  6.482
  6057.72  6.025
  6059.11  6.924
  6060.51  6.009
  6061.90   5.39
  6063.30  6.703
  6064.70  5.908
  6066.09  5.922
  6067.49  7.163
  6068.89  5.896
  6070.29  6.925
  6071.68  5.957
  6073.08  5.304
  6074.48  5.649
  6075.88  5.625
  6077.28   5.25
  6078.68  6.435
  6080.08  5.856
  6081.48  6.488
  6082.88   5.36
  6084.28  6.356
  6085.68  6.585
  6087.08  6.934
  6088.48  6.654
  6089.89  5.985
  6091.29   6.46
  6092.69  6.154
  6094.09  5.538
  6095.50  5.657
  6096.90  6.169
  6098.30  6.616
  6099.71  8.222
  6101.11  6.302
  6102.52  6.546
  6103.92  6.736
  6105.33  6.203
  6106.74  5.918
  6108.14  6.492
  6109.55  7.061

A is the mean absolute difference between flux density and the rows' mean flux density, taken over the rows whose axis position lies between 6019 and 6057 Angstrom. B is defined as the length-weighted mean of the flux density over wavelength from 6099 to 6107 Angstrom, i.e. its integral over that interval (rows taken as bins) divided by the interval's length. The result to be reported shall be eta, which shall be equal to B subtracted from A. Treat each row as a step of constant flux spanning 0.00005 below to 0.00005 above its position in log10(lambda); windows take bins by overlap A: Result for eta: -6.0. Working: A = 0.693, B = 6.69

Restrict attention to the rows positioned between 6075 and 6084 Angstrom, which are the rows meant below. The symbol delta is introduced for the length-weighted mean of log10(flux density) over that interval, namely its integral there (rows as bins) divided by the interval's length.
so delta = 0.766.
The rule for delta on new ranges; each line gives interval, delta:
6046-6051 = 0.776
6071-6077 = 0.748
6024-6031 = 0.788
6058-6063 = 0.787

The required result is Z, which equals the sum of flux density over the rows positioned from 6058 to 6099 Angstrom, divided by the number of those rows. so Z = 6.1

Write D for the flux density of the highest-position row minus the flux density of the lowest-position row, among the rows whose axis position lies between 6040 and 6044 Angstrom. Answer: -1.4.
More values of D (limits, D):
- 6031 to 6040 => 0.7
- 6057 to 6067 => -0.1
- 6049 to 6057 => 0.9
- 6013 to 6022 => -0.3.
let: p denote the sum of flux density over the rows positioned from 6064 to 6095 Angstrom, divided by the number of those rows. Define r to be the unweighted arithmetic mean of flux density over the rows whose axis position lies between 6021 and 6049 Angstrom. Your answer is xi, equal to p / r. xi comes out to 0.90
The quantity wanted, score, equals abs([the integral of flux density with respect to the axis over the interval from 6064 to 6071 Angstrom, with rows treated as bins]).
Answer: 44.6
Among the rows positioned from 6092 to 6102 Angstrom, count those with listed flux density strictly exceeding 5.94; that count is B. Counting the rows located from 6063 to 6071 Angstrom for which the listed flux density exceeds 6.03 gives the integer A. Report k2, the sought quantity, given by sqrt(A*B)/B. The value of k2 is 0.77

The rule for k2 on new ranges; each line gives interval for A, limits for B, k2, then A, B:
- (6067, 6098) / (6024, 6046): 0.86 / 11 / 15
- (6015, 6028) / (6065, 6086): 0.85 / 5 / 7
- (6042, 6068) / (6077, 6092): 1.12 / 10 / 8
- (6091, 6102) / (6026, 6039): 0.82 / 6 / 9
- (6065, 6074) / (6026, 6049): 0.37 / 2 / 15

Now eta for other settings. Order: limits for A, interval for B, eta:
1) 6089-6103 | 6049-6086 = -5.6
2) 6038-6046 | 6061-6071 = -5.8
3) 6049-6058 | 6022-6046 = -6.6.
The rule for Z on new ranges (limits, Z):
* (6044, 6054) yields 6.0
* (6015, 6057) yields 6.6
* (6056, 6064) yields 6.3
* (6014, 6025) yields 6.4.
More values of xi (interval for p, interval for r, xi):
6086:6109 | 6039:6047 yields 0.93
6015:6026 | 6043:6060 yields 1.03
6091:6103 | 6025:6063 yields 0.98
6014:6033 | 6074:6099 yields 1.05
